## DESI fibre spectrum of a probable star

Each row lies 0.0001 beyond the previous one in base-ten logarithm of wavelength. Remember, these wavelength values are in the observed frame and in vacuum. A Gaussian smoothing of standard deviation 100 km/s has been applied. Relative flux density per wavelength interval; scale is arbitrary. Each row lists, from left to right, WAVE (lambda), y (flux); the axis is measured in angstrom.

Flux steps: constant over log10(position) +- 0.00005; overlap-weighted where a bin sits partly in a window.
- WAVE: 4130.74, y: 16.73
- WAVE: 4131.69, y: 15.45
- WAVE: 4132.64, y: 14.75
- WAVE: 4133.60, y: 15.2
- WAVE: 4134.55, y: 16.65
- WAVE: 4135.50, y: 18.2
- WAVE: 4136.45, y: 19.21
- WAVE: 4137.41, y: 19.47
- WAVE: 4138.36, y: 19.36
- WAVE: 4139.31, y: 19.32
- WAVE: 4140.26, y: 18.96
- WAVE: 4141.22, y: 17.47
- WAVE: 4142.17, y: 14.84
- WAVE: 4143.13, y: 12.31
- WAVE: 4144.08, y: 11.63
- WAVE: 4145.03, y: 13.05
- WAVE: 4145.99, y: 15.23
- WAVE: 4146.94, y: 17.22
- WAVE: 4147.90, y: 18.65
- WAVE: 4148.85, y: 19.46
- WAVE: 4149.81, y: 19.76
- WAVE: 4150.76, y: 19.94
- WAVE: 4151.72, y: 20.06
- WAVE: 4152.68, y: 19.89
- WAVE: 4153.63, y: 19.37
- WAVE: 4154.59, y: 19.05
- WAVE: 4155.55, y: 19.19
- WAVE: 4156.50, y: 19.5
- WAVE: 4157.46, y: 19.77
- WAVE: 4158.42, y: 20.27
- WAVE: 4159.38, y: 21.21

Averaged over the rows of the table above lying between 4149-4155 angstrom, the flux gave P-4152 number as 19.7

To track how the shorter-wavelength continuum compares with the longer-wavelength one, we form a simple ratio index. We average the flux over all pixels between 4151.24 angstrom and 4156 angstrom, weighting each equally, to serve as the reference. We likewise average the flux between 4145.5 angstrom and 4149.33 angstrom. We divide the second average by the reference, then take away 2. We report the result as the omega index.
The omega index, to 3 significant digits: -1.10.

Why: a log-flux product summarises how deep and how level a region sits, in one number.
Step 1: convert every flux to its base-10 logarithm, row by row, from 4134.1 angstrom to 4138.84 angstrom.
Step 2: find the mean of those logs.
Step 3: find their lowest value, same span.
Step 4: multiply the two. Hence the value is 1.55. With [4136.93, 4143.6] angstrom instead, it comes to 1.35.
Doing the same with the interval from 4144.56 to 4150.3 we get 1.37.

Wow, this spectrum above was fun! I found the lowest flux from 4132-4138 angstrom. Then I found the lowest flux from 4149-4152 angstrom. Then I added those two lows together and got 35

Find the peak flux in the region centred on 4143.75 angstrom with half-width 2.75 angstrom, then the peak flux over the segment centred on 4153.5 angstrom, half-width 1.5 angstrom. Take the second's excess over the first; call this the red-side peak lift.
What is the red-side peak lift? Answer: 2.4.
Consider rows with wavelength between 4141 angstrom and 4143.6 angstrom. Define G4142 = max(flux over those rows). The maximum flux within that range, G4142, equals 17.47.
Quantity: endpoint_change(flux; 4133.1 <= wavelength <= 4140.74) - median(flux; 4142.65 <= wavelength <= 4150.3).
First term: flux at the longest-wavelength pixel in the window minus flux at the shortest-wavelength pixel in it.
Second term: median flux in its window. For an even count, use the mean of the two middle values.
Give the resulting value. -12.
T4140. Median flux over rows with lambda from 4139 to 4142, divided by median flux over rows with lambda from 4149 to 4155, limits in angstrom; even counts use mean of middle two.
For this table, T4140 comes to 0.96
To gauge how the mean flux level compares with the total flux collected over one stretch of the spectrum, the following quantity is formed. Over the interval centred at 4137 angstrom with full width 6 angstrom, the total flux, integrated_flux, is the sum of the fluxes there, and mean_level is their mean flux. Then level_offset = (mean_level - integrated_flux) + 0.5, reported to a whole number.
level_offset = -93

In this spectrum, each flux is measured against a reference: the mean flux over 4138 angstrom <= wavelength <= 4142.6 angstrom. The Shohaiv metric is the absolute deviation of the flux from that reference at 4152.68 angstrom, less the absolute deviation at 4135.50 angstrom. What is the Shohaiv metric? 1.7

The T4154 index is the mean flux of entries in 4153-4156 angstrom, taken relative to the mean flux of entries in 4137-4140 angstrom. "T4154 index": 0.99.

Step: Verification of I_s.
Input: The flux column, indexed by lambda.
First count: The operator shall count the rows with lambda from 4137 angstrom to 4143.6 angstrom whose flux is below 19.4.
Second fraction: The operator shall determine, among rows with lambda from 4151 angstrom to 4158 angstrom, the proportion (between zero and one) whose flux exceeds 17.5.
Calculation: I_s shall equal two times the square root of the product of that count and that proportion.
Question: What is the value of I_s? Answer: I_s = 4.9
